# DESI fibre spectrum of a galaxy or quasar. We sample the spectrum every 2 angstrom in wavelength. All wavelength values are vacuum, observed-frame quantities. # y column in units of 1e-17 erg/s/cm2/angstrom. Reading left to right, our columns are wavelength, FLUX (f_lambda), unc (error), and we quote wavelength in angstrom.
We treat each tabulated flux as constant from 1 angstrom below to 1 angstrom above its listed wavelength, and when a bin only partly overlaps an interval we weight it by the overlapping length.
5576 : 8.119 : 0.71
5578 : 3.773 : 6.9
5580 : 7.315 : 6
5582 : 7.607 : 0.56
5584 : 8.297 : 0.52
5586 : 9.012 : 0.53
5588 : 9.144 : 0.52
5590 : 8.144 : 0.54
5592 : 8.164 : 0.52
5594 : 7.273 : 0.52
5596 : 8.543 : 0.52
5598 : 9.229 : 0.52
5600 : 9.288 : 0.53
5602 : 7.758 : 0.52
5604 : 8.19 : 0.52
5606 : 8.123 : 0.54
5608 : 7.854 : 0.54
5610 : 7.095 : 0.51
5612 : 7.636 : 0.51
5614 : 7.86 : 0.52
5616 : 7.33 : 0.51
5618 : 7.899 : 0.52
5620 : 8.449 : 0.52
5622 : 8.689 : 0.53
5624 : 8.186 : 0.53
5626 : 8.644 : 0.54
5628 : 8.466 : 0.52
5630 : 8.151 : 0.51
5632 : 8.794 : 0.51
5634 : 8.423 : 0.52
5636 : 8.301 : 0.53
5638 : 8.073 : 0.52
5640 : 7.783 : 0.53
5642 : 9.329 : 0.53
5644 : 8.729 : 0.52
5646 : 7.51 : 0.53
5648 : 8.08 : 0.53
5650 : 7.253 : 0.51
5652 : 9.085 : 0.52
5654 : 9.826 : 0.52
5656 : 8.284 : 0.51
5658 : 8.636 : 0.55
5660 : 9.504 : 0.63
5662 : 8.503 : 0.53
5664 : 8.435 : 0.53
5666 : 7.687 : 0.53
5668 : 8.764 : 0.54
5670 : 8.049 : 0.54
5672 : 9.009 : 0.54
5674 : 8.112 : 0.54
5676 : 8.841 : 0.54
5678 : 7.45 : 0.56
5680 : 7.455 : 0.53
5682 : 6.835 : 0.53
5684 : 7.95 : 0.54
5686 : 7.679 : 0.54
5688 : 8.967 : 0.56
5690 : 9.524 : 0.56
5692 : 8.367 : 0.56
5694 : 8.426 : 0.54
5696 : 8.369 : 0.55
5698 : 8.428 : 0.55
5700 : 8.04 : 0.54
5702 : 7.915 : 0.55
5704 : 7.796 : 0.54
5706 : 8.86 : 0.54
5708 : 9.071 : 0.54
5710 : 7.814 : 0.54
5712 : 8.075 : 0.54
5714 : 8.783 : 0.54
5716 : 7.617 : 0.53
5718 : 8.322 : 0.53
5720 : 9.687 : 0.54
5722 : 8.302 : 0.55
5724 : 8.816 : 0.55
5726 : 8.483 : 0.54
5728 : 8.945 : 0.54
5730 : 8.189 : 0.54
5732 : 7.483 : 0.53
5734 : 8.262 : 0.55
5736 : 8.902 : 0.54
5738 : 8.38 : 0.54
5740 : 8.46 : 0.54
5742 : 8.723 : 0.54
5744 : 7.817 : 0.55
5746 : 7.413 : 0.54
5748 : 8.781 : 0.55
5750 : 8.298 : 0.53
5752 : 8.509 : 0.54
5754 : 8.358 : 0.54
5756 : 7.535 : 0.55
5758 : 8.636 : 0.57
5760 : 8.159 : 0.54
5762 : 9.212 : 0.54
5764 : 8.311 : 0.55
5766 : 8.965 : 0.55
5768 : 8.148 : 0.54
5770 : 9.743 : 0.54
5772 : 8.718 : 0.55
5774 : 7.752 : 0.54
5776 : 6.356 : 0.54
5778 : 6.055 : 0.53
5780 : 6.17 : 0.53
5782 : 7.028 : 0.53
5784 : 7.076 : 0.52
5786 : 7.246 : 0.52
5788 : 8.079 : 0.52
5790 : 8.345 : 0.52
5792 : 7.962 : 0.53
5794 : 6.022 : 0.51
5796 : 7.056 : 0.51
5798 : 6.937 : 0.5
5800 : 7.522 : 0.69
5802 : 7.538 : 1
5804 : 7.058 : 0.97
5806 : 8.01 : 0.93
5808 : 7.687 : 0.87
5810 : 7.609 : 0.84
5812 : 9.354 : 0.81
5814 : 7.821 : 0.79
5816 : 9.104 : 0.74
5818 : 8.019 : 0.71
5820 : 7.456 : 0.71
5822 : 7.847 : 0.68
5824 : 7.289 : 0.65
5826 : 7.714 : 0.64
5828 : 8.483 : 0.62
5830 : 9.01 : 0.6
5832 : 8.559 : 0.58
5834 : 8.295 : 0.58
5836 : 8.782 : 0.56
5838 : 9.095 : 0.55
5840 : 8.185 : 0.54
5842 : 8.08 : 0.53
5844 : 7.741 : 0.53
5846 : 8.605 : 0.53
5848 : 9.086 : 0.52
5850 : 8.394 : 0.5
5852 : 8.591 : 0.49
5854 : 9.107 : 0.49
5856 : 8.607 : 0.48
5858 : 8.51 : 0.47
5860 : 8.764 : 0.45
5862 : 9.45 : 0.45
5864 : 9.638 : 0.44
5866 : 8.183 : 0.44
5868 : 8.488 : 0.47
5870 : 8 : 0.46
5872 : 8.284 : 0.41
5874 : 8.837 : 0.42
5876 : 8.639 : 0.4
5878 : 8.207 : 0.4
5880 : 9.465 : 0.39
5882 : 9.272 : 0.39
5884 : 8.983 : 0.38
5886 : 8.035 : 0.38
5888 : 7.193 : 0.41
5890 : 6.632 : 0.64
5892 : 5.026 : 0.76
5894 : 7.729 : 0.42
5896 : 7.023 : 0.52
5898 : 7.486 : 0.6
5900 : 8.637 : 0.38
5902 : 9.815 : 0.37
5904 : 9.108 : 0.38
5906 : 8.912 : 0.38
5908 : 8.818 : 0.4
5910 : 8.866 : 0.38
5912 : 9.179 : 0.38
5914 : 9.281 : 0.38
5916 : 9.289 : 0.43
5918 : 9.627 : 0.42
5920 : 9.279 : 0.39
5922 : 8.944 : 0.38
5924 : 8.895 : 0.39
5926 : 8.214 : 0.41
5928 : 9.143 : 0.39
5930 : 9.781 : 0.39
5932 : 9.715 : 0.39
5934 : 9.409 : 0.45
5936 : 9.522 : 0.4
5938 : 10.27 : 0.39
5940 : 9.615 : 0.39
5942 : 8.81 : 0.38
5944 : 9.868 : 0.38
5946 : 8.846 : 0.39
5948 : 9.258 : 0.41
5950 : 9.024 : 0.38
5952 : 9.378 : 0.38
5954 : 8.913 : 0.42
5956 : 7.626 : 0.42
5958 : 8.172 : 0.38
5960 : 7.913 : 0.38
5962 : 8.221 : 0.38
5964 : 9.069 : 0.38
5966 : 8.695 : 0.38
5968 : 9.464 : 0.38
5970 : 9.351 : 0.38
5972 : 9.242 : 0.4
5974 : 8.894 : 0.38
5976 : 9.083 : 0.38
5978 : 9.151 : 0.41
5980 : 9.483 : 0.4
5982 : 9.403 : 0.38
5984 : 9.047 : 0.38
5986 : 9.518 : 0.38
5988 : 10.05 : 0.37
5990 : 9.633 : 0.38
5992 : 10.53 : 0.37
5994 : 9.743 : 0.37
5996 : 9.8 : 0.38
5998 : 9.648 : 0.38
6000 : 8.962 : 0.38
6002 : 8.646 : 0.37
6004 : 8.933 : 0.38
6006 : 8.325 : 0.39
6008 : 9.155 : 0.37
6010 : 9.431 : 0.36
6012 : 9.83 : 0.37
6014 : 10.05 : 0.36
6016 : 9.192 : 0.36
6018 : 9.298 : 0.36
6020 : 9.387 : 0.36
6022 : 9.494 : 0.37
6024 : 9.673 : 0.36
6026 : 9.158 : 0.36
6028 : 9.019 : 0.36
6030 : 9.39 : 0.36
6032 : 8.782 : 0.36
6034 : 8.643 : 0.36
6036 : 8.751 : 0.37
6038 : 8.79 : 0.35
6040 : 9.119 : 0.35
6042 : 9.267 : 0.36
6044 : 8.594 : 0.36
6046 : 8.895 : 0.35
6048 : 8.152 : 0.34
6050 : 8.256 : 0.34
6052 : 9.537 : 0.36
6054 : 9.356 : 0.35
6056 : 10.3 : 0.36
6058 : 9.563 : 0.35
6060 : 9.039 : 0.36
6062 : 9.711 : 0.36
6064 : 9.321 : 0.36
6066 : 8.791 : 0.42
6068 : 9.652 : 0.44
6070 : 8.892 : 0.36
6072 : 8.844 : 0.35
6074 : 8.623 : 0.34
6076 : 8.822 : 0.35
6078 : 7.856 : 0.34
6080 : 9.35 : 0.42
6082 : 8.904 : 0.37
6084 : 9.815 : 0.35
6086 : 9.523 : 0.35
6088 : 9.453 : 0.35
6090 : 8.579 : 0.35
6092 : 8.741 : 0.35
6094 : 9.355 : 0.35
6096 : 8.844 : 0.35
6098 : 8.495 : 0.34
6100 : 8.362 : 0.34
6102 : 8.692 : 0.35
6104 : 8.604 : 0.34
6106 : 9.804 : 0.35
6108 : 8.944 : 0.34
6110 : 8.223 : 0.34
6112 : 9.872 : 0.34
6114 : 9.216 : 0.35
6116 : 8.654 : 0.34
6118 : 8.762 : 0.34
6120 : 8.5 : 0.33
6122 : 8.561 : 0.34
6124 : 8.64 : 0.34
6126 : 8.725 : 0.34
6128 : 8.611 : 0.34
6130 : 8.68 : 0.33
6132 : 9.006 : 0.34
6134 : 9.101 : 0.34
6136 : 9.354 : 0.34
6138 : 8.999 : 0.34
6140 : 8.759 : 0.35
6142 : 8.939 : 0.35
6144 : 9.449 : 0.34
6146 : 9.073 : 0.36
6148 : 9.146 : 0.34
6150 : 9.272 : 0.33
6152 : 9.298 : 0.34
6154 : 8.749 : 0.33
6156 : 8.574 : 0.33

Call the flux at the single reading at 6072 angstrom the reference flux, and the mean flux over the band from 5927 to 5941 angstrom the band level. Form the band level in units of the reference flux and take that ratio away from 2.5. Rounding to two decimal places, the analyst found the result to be 1.41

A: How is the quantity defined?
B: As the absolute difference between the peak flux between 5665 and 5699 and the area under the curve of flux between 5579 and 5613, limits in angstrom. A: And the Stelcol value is 268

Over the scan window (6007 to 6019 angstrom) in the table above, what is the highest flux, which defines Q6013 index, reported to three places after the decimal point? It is 10.050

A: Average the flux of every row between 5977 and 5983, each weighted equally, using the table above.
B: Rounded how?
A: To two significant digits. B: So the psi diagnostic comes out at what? 9.3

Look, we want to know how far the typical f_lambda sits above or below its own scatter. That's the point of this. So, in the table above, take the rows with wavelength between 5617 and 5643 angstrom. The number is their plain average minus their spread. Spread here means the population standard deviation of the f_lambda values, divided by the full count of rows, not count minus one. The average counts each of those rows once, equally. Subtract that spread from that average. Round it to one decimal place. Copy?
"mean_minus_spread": 8.0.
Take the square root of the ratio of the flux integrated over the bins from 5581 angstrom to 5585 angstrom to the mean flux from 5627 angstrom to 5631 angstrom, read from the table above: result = 1.96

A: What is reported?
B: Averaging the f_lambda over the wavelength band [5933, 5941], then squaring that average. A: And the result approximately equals 94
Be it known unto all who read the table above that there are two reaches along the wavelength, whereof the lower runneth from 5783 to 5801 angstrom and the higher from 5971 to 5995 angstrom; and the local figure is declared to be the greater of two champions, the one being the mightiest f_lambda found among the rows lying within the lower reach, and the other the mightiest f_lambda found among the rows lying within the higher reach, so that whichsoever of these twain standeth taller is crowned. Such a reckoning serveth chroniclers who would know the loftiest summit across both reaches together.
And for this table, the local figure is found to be 10.5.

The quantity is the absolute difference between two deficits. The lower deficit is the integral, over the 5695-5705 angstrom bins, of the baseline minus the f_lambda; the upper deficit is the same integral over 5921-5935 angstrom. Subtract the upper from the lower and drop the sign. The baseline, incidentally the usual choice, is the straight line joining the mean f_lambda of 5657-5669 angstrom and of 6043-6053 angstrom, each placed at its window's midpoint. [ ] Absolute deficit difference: 11.9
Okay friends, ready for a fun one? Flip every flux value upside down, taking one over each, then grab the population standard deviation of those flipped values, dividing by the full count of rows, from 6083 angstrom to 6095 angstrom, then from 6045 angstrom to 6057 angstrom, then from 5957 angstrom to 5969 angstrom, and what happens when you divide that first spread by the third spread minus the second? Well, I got -3.0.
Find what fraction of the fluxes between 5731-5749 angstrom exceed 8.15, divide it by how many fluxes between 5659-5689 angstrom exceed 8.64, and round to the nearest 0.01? 0.13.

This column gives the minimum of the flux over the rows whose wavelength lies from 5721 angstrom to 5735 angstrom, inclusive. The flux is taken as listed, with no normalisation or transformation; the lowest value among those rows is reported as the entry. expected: 7.483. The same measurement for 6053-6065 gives 9.039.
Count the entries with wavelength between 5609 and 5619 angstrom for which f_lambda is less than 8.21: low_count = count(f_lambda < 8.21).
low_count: 5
